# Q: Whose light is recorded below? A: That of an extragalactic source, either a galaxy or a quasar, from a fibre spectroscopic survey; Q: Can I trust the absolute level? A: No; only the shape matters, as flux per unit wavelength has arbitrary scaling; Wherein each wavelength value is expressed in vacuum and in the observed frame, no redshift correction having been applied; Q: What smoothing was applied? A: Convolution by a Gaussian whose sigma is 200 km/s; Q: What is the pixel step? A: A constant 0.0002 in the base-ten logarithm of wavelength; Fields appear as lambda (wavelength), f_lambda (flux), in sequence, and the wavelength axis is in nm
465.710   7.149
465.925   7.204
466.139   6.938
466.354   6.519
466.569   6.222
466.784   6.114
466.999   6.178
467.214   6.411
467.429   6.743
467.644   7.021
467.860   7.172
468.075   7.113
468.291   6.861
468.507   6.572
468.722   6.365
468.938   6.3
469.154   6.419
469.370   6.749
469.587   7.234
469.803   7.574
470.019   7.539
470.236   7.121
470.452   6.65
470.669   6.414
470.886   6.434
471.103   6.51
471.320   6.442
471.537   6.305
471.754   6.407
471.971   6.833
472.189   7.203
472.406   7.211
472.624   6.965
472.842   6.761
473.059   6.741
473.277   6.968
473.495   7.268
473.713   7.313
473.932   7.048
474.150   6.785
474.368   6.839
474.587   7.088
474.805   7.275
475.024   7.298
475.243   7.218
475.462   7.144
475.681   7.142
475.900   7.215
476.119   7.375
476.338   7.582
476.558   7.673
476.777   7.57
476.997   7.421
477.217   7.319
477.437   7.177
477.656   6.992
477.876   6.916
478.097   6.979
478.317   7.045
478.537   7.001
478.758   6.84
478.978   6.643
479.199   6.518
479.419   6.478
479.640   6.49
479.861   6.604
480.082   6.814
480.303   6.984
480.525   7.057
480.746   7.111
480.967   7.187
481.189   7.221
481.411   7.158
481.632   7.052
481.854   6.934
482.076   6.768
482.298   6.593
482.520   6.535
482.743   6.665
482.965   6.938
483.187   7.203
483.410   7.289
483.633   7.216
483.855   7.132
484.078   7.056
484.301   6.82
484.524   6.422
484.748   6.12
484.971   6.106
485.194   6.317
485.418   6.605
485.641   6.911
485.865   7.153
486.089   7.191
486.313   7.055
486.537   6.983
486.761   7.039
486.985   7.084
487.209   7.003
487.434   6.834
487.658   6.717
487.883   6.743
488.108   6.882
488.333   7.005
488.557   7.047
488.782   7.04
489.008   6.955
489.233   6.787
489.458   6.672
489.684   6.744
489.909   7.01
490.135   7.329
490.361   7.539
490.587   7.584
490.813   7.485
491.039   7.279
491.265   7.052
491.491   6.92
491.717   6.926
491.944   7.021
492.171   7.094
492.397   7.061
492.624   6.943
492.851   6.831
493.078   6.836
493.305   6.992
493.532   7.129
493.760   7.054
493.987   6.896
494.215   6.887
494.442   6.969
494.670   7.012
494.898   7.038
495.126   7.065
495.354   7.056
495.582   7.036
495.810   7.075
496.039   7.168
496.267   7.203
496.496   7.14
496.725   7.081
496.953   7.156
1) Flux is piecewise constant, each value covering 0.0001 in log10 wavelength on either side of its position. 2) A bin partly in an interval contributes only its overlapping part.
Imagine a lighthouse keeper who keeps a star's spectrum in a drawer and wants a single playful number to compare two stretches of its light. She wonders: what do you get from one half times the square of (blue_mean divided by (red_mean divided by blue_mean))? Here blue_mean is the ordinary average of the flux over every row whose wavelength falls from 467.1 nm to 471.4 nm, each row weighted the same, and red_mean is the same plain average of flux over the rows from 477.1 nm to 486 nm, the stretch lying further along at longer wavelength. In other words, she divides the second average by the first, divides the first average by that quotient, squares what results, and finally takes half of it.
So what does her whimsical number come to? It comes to 22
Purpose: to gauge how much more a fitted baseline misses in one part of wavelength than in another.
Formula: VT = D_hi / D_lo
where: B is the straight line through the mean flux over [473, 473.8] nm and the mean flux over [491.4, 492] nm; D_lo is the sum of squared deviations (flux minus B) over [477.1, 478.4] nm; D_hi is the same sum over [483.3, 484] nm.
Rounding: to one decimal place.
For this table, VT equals 1.2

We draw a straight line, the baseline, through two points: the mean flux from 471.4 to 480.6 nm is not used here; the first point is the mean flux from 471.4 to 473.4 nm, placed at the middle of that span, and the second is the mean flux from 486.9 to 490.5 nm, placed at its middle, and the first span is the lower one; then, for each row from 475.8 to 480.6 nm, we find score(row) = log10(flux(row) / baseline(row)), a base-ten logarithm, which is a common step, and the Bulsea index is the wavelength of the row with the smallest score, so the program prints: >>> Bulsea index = 479.419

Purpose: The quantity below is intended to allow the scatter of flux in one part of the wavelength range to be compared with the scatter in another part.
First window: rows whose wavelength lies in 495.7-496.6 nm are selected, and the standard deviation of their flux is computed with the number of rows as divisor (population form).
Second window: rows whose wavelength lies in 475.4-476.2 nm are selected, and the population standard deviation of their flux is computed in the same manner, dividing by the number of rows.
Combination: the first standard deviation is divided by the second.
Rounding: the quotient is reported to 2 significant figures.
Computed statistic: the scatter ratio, 0.50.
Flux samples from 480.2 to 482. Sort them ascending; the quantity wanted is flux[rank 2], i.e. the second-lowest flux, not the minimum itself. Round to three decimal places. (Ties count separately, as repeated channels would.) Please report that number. 6.984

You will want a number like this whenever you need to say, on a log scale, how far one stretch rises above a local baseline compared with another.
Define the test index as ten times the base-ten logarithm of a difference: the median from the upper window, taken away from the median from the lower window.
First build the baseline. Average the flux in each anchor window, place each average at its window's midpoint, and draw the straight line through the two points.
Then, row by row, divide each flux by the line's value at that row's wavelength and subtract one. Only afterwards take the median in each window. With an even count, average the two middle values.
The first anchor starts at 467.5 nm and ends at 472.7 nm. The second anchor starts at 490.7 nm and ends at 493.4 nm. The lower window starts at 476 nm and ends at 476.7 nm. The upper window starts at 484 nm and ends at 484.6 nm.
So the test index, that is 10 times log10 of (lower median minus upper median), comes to -9.1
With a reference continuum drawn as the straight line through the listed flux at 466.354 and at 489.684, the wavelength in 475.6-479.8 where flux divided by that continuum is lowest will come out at 479.419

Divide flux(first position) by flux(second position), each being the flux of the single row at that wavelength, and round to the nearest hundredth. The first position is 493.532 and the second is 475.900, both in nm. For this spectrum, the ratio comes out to 0.99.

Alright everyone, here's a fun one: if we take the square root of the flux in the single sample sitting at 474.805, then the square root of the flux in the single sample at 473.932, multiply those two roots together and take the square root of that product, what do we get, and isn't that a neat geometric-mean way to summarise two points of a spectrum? 2.68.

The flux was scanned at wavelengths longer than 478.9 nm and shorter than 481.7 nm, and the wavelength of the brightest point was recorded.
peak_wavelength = 481.189 nm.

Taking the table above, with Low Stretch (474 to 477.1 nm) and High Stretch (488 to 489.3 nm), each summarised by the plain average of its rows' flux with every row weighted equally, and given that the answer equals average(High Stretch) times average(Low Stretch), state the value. 50.5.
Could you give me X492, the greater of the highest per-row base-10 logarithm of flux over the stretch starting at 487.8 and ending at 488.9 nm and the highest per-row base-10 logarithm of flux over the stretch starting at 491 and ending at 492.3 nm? 0.862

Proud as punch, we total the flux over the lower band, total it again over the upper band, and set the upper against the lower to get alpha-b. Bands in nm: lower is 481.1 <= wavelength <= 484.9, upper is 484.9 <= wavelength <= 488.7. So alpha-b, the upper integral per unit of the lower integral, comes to 1.00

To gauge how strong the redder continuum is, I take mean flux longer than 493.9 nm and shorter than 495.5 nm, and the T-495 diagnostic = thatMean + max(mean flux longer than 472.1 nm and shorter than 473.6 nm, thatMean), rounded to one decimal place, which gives 14.0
